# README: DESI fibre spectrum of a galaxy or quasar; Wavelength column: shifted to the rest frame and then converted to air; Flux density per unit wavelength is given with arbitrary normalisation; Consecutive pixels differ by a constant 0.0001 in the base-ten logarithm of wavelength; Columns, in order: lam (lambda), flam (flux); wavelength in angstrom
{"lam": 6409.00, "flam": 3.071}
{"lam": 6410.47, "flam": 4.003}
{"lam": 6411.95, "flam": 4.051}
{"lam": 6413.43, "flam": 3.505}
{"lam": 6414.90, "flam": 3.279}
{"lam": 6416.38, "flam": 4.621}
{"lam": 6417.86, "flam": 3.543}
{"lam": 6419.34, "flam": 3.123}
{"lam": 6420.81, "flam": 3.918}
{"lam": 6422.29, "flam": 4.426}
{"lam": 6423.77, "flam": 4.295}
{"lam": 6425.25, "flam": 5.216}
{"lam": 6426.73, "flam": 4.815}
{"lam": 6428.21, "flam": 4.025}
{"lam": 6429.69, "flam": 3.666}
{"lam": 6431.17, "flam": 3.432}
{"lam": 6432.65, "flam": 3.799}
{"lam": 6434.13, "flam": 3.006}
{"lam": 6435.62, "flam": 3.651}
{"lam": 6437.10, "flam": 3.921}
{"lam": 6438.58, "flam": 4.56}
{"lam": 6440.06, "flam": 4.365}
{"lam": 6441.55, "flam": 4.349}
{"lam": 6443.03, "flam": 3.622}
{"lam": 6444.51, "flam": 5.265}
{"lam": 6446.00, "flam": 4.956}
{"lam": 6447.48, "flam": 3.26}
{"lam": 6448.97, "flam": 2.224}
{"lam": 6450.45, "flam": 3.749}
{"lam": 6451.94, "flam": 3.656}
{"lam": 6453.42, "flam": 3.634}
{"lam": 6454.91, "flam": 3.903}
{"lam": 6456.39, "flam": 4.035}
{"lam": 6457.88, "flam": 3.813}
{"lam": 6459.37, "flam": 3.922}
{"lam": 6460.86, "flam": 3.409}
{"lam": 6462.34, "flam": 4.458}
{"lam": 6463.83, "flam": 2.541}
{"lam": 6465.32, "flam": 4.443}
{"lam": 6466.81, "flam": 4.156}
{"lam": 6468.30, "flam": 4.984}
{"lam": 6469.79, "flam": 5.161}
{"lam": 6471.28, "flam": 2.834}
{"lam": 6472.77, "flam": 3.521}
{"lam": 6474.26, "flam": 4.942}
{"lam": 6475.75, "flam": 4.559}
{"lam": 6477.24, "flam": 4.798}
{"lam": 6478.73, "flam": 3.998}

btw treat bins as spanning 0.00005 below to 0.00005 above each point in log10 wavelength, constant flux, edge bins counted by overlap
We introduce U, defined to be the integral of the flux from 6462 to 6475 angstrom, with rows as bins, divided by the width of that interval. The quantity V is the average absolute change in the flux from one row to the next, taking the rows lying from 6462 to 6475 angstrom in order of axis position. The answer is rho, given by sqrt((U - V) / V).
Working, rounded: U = 4.1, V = 1.2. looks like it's 1.6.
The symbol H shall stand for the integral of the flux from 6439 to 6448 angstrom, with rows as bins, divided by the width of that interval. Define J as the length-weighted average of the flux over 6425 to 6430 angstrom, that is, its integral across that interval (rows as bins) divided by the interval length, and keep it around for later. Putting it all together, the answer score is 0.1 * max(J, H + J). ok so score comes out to 0.88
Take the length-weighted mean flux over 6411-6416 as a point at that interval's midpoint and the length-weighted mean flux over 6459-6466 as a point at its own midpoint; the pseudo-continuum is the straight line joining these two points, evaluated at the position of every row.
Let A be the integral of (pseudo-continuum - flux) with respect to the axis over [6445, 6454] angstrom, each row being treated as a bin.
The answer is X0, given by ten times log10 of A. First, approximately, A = 0.9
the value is -0.3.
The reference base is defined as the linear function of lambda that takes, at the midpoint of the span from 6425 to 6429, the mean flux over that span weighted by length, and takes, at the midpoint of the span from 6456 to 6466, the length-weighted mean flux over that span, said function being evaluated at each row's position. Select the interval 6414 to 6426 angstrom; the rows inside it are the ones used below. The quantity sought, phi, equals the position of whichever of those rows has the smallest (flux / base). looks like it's 6419.34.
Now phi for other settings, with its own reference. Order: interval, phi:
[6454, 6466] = 6463.83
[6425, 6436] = 6434.13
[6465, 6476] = 6471.28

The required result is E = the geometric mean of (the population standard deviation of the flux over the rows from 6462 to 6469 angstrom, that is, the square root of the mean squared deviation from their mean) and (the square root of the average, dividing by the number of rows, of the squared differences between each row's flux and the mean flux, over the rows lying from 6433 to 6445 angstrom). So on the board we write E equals 0.73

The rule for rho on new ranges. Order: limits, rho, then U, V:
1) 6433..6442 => 3.2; 4.0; 0.4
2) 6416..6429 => 2.4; 4.2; 0.6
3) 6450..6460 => 5.1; 3.8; 0.1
